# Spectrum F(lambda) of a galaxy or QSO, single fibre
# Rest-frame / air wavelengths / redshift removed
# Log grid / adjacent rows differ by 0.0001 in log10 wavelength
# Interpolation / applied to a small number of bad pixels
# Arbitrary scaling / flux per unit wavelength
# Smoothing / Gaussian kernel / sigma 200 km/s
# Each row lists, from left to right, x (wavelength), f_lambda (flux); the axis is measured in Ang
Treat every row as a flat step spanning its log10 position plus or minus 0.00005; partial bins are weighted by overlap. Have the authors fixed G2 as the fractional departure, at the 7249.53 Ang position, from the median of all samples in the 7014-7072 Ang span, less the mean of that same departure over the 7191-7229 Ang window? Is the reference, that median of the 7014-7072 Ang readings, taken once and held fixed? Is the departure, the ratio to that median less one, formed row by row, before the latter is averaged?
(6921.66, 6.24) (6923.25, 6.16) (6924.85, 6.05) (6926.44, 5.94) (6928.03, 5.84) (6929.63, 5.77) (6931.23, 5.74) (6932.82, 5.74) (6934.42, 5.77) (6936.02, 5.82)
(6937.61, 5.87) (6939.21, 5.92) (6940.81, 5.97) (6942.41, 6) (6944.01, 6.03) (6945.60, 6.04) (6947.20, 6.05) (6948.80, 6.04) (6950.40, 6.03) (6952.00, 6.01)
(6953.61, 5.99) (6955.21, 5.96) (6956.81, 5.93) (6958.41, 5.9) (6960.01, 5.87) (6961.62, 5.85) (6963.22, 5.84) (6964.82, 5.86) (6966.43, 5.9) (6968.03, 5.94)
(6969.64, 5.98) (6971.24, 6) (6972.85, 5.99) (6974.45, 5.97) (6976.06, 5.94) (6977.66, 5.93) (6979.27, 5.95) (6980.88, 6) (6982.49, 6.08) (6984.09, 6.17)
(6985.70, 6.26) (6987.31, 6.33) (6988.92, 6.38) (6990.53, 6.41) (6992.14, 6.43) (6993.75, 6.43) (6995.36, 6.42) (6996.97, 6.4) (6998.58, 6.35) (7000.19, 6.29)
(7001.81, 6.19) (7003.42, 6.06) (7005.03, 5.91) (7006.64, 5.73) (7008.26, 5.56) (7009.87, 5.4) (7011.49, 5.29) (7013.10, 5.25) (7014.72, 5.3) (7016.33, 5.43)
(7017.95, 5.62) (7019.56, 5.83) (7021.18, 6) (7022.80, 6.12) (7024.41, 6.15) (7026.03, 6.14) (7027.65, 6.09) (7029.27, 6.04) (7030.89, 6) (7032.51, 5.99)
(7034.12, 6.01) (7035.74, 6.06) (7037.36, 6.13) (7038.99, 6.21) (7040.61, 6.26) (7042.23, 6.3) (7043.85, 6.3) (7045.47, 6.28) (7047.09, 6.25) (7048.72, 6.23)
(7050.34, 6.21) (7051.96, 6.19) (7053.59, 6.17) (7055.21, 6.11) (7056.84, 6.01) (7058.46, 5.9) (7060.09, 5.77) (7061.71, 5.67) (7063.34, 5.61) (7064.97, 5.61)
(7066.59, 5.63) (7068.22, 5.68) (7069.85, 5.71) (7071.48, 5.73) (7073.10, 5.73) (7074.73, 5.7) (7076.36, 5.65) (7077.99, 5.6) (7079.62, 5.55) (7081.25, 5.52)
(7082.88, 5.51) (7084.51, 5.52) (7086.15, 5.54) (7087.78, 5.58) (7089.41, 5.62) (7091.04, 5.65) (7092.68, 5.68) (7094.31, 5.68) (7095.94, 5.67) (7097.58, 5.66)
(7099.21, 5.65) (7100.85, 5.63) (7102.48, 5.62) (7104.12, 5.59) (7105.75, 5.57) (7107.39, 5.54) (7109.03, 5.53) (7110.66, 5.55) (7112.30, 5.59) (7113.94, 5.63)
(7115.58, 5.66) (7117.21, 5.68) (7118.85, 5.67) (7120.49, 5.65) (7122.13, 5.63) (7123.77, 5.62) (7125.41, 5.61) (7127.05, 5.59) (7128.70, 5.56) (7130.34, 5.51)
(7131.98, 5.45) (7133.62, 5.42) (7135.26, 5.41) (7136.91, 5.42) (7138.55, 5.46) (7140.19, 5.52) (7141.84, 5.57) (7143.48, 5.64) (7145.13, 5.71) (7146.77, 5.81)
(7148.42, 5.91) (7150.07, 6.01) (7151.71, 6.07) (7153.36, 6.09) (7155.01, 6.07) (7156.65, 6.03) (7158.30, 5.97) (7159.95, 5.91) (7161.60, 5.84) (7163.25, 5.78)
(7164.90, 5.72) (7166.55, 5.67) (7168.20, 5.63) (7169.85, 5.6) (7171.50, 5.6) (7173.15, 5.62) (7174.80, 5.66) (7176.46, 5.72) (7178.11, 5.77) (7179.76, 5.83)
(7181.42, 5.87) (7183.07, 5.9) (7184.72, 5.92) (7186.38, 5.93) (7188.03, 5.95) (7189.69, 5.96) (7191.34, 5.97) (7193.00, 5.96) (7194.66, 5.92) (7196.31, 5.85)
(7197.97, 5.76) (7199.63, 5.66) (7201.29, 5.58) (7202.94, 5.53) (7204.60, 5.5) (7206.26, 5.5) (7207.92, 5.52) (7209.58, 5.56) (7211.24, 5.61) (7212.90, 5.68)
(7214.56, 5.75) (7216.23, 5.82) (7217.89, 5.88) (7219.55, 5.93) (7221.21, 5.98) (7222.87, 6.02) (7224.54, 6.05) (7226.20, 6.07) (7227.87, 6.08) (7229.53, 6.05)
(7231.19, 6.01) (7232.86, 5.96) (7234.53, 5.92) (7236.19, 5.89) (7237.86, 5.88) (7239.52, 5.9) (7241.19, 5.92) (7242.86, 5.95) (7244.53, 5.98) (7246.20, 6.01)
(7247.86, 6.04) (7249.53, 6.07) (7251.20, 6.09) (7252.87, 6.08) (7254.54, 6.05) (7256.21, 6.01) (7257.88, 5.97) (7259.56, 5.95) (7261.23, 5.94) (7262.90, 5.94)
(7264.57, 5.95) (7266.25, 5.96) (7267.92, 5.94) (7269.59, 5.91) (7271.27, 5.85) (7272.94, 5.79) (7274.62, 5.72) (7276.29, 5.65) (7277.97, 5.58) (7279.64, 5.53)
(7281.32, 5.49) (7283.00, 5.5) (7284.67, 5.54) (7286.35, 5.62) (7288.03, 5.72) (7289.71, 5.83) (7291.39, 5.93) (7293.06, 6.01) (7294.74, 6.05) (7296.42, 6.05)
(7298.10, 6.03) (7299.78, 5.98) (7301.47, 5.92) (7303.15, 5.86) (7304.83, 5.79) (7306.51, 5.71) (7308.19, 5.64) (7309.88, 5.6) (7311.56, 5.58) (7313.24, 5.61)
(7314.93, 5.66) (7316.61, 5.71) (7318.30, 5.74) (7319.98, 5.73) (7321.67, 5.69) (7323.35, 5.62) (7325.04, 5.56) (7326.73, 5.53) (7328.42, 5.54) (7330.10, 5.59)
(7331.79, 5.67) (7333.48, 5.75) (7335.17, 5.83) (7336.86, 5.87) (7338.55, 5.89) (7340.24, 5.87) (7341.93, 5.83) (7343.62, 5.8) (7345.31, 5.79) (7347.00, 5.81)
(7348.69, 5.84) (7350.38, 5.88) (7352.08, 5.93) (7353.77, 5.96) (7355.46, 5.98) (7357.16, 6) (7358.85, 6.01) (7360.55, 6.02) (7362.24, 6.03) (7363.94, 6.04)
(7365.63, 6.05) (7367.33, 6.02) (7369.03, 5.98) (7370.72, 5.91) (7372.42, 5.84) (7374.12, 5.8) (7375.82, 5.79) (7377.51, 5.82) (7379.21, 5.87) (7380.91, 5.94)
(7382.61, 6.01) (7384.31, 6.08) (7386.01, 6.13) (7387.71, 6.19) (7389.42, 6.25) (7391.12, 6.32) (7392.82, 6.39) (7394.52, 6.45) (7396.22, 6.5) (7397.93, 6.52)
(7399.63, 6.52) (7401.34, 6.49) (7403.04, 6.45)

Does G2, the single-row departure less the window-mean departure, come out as 0.05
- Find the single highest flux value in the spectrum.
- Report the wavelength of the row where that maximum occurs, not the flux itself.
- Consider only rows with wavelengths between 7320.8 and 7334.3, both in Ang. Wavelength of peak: 7333.48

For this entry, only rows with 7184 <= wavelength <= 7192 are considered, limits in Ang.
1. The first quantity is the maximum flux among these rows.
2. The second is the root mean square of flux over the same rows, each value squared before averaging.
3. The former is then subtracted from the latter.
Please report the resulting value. -0.02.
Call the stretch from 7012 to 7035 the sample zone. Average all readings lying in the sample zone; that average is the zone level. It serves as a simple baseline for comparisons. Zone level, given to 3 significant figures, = 5.85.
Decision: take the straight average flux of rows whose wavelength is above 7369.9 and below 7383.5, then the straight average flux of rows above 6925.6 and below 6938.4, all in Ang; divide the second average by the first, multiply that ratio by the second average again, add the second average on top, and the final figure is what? 11.6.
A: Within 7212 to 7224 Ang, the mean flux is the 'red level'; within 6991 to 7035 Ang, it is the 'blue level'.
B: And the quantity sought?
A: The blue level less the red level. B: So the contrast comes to 0.08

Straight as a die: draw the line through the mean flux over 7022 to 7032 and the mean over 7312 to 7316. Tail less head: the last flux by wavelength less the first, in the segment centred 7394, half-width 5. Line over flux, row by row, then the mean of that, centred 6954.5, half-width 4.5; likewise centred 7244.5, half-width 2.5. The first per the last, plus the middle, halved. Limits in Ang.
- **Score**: 0.66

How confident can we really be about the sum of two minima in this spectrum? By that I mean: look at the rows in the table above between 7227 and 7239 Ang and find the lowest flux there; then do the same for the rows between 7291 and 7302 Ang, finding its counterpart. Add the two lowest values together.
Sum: 11.8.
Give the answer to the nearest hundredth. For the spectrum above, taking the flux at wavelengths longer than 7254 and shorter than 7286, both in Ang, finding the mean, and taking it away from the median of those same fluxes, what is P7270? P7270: 0.11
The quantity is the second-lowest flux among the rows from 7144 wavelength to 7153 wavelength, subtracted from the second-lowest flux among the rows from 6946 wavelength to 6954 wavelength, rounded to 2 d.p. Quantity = 0.20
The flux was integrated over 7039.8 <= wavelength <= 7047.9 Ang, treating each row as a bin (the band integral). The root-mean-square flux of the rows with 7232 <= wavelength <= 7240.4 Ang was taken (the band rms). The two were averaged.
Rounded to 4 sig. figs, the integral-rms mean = 28.41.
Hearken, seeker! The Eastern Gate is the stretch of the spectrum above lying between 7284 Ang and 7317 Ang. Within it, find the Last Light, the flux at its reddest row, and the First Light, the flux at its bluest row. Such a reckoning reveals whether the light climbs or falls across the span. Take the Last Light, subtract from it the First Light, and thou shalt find 0.17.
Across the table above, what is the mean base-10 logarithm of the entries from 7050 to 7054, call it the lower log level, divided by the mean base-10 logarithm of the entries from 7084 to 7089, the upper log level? 1.06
